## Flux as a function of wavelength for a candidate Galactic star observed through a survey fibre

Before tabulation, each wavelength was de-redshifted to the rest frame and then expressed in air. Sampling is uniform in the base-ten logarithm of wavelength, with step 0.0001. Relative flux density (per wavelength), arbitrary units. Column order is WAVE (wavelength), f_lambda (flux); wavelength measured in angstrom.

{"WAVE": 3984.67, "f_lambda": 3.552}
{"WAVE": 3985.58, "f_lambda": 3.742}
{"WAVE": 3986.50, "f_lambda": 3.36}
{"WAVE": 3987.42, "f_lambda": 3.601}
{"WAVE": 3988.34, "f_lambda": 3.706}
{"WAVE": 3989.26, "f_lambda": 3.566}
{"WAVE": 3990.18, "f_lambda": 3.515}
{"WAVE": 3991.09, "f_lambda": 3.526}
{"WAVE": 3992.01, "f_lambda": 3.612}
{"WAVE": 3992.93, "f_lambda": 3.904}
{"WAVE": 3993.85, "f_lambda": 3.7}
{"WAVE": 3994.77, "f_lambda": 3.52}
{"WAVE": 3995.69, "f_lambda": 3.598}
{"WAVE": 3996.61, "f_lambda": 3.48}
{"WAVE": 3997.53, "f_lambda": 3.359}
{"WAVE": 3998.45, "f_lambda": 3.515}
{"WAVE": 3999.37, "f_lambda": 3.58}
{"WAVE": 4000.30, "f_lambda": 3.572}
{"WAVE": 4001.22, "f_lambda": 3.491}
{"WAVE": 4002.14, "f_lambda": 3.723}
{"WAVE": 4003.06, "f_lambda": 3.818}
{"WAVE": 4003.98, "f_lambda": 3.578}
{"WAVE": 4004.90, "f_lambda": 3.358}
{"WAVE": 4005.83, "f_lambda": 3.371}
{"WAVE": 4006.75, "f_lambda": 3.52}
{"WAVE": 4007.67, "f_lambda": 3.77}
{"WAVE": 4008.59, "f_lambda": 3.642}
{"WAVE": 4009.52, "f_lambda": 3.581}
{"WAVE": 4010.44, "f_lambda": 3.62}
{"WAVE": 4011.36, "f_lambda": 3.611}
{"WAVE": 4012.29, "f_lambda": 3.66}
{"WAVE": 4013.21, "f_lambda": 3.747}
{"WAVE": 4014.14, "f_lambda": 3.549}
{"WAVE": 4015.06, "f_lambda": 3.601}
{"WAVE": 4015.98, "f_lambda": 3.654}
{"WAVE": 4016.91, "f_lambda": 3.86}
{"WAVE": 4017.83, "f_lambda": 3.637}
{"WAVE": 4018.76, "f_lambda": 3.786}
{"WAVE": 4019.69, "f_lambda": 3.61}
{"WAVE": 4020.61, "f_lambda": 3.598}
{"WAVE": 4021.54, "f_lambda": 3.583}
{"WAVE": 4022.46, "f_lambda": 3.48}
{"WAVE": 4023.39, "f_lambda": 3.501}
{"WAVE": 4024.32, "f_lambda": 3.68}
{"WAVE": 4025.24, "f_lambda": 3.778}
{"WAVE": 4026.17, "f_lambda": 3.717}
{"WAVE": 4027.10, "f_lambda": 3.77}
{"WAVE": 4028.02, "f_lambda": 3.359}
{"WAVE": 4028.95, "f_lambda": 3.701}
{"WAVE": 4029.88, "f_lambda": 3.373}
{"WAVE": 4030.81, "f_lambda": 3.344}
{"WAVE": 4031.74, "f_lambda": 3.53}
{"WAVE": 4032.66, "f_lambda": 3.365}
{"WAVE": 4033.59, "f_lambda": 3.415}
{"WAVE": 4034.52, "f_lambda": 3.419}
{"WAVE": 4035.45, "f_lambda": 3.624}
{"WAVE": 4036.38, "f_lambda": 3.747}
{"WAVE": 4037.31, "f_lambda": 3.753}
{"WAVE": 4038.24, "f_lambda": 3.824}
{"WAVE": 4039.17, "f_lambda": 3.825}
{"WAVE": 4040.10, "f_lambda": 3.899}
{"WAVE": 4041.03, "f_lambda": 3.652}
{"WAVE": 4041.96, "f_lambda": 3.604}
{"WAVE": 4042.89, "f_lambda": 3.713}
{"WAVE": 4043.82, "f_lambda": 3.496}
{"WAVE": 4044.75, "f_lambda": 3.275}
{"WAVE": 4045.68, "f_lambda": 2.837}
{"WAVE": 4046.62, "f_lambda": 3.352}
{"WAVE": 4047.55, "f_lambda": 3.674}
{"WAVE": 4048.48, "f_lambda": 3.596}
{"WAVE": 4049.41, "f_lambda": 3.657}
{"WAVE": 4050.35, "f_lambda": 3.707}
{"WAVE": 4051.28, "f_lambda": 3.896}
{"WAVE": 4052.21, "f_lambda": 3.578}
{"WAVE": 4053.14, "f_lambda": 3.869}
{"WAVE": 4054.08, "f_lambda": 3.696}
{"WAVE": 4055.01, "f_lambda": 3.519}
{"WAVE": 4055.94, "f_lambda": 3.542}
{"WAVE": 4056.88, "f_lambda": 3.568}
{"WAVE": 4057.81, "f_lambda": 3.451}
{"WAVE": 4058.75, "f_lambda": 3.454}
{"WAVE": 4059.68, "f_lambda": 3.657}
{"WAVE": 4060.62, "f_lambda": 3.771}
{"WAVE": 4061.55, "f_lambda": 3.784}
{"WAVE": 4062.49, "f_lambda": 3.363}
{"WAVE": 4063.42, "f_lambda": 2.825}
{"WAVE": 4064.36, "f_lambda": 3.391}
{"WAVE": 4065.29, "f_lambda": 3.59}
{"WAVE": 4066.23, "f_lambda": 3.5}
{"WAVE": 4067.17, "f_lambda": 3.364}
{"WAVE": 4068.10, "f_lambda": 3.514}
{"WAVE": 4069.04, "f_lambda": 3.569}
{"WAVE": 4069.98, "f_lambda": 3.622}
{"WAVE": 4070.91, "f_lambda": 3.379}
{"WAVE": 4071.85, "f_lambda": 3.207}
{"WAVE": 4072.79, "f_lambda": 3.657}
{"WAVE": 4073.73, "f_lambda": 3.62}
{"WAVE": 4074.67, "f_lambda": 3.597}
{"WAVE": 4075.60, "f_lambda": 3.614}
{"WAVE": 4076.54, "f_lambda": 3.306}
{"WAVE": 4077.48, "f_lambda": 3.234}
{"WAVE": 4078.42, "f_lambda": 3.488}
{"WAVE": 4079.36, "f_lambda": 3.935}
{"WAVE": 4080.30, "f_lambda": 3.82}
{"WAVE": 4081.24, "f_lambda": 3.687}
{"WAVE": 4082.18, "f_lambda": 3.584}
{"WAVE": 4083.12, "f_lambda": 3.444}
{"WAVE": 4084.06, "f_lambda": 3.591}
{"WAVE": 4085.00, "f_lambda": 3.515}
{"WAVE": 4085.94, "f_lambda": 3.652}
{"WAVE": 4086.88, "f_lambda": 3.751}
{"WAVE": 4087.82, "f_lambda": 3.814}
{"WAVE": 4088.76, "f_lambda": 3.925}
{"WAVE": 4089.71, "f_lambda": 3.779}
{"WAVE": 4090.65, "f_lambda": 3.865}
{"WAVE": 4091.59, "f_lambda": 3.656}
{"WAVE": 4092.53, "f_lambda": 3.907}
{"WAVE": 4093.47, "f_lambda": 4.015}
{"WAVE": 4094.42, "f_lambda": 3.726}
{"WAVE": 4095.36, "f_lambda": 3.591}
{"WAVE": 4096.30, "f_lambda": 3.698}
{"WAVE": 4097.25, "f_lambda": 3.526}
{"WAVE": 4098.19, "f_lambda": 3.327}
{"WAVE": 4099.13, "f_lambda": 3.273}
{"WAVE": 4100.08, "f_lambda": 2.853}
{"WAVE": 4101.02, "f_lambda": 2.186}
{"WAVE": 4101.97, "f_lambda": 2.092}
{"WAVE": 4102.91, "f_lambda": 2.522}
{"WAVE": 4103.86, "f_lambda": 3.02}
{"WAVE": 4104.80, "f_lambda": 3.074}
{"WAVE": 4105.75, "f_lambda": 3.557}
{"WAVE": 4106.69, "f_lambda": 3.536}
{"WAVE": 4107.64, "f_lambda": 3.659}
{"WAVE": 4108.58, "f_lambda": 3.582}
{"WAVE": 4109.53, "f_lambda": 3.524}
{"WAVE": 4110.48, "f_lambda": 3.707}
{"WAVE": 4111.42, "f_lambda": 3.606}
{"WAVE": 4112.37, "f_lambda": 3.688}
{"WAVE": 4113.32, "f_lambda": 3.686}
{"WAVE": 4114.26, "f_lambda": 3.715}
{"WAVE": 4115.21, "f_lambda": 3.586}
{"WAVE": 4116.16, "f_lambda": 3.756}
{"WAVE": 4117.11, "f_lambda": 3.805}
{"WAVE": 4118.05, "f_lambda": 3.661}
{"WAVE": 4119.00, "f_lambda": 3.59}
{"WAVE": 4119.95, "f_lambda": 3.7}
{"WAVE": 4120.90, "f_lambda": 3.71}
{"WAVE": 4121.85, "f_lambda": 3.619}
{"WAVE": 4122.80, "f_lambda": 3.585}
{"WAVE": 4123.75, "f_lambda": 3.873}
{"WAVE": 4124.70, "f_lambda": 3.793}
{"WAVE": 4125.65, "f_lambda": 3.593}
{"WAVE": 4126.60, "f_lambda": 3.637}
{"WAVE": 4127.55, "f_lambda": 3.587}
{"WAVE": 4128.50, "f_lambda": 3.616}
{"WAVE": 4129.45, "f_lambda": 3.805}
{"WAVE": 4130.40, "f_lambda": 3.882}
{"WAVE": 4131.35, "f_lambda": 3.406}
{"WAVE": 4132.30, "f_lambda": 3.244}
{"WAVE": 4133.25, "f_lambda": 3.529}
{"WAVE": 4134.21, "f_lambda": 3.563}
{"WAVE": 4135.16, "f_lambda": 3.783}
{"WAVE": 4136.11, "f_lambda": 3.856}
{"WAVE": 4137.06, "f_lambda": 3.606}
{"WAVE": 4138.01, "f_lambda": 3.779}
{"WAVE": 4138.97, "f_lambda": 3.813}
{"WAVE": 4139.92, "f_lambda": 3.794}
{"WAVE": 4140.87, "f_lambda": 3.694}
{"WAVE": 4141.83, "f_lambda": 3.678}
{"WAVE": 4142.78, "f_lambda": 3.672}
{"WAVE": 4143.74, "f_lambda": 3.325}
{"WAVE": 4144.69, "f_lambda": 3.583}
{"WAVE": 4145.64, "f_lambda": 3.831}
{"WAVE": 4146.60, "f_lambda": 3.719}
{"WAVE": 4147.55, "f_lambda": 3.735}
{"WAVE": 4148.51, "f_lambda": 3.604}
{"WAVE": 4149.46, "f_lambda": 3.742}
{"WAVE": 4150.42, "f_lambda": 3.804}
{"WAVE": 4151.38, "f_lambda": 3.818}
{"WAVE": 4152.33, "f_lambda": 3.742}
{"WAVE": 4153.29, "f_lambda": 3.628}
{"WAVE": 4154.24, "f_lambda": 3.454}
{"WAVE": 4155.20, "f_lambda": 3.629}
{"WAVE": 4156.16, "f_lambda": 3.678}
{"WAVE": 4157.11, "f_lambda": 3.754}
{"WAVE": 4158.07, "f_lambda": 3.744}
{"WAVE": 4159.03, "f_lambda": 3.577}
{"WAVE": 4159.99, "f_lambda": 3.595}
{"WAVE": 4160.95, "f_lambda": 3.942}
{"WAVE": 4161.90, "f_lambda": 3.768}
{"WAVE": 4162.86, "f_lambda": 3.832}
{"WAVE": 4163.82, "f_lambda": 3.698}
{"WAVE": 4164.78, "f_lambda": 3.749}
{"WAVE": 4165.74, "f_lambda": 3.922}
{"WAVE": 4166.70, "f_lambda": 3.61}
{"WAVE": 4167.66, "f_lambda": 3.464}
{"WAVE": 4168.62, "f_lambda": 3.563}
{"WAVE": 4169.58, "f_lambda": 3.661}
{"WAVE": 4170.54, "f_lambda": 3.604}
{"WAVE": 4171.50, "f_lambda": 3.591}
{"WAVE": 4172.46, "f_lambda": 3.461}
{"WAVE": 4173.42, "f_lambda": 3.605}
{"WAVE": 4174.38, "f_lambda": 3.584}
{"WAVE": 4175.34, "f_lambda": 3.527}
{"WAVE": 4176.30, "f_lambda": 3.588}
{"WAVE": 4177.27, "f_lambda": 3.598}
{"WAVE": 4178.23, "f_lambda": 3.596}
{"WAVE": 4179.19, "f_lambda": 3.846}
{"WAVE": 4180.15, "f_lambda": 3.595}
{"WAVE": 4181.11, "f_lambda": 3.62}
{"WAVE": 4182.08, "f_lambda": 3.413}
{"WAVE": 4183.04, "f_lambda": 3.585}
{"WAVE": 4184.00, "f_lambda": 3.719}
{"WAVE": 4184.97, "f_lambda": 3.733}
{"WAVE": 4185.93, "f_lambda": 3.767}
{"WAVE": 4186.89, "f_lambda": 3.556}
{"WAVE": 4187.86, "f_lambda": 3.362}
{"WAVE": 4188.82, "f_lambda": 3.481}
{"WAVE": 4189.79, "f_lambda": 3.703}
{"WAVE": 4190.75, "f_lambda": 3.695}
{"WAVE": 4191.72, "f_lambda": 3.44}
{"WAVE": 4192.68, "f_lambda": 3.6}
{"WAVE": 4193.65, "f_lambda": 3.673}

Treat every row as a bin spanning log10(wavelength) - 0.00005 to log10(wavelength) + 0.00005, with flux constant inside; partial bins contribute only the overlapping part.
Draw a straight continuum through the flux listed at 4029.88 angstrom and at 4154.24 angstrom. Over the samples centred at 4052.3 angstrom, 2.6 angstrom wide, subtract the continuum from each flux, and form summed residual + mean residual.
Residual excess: 1.57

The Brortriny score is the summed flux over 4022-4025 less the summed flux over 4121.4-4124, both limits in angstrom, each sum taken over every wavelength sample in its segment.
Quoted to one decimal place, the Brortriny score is -0.4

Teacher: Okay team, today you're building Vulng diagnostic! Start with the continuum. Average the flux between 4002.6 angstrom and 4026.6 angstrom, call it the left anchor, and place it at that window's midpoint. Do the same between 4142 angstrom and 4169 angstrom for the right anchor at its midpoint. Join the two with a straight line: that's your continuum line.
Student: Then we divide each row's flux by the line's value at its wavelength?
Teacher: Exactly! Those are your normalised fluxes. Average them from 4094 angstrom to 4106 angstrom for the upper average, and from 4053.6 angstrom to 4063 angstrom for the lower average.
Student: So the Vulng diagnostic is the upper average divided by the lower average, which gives 0.86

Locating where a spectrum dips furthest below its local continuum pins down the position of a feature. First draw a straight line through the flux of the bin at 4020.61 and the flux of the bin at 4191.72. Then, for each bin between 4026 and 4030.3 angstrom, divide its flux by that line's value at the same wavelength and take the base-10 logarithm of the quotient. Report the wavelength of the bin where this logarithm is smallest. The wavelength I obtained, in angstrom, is 4028.02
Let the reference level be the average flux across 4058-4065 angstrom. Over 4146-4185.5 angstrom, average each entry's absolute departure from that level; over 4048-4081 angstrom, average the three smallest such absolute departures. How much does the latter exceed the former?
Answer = -0.18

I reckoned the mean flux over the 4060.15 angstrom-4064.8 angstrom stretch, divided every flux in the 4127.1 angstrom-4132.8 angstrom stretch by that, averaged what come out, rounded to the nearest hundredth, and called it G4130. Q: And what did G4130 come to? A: 1.05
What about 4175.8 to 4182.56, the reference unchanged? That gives 1.05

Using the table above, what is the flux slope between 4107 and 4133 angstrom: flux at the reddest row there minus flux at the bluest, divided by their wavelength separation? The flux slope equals -0.017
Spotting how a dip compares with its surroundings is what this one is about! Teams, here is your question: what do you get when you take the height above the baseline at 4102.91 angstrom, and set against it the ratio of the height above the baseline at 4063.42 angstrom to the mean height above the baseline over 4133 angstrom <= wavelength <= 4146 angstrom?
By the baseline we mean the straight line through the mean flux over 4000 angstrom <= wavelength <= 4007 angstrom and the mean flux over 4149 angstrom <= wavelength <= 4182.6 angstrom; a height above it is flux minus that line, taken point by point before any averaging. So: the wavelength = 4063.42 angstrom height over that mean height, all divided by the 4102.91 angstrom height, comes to 18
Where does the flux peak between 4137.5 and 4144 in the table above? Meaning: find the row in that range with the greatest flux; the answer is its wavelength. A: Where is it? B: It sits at 4138.97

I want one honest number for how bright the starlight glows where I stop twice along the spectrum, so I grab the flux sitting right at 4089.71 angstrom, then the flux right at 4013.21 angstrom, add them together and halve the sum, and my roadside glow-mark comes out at 3.76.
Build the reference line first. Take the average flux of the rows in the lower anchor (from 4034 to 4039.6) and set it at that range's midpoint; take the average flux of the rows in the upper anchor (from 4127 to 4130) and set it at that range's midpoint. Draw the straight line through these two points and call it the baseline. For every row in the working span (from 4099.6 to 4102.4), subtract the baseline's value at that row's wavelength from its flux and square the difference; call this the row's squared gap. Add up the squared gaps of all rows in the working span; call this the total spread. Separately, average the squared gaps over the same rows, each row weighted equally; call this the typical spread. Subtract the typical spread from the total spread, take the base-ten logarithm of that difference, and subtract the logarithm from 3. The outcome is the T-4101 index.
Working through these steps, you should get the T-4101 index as 2.4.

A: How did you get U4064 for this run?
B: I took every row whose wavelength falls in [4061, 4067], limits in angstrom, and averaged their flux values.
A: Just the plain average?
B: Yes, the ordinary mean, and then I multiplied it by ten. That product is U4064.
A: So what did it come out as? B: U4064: 34.1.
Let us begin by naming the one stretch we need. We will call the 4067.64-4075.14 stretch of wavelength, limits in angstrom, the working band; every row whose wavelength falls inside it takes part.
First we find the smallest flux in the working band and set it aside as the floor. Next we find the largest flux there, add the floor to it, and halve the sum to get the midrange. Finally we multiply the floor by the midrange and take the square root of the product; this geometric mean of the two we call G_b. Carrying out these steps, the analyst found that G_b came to 3.32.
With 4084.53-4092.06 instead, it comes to 3.62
